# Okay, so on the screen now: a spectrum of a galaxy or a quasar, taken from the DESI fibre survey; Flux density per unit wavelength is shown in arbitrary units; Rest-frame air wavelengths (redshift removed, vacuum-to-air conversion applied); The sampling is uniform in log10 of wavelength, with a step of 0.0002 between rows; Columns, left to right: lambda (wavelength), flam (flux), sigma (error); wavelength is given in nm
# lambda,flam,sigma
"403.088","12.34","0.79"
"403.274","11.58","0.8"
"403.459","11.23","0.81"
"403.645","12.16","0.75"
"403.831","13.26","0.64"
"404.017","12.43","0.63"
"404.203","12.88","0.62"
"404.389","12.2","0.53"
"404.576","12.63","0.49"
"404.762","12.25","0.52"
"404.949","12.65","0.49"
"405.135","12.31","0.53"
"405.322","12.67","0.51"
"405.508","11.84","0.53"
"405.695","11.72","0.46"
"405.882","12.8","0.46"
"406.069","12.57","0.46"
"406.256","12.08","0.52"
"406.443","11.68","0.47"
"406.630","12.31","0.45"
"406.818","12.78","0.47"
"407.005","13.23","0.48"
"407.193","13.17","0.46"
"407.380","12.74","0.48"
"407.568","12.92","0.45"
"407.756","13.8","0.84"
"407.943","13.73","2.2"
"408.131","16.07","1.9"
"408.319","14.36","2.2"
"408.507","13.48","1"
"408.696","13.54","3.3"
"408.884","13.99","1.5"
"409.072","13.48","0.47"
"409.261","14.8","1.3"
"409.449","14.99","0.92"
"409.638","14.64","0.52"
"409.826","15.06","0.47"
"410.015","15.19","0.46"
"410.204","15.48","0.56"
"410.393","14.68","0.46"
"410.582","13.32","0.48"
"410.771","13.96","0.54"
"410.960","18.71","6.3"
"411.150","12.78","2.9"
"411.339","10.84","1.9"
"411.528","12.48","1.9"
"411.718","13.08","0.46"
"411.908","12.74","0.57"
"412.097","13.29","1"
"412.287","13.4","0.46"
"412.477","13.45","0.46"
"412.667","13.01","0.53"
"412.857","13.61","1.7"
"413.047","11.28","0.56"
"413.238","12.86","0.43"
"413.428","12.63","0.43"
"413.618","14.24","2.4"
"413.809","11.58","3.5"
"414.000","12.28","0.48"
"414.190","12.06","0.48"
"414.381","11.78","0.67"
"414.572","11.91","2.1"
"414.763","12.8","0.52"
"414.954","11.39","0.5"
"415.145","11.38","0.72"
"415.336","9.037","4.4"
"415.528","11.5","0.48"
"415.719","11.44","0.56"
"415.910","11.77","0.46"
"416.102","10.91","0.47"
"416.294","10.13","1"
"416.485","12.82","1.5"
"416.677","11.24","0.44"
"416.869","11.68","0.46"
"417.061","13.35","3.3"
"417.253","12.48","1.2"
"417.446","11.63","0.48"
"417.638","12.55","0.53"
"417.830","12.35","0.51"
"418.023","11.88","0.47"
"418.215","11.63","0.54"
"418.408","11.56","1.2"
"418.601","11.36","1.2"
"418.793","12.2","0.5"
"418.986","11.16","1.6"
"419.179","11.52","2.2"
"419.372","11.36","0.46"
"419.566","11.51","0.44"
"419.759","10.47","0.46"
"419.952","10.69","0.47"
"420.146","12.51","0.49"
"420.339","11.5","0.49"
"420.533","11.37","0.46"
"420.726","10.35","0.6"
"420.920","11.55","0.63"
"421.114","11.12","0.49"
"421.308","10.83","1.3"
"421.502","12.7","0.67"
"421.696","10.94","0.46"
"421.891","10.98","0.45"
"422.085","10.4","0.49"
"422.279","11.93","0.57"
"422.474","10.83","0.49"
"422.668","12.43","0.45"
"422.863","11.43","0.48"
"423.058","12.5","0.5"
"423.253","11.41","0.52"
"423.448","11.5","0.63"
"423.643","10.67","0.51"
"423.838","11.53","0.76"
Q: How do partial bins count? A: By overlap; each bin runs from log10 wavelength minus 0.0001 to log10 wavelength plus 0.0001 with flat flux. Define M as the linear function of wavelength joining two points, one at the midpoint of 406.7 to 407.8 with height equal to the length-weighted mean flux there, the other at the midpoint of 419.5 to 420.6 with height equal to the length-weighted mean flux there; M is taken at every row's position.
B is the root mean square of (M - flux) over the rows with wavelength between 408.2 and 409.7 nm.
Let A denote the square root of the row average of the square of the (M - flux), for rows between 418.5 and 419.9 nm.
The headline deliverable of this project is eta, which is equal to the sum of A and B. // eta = 1.9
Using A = 0.5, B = 1.5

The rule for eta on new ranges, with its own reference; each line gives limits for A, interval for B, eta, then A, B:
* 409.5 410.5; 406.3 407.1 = 3.2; 2.4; 0.9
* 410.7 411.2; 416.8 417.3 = 4.7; 3.6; 1.0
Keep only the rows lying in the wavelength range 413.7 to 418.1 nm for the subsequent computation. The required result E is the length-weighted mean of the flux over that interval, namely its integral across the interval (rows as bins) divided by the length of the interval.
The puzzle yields 11.7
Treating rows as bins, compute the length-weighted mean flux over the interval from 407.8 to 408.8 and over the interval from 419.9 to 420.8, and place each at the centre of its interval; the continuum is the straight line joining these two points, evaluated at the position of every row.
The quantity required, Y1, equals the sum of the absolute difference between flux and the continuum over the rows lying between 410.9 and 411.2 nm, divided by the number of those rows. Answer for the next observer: 2.9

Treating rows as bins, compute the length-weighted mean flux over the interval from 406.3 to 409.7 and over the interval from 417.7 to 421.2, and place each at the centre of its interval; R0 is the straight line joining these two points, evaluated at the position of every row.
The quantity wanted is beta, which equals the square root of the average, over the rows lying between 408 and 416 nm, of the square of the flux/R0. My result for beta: 1.030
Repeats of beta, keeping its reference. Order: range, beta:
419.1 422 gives 1.005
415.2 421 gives 0.987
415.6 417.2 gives 0.973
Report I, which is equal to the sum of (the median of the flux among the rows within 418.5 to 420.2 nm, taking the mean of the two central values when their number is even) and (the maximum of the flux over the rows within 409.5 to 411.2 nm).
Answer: 30.1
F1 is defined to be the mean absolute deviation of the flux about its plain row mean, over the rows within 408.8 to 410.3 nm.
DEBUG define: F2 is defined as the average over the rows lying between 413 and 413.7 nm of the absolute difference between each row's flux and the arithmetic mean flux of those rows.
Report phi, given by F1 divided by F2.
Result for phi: 0.6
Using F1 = 0.50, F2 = 0.80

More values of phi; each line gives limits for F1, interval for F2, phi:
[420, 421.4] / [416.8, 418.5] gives 1.0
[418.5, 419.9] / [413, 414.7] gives 0.5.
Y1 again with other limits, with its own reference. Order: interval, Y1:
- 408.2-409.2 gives 0.4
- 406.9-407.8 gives 1.3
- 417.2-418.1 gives 0.4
